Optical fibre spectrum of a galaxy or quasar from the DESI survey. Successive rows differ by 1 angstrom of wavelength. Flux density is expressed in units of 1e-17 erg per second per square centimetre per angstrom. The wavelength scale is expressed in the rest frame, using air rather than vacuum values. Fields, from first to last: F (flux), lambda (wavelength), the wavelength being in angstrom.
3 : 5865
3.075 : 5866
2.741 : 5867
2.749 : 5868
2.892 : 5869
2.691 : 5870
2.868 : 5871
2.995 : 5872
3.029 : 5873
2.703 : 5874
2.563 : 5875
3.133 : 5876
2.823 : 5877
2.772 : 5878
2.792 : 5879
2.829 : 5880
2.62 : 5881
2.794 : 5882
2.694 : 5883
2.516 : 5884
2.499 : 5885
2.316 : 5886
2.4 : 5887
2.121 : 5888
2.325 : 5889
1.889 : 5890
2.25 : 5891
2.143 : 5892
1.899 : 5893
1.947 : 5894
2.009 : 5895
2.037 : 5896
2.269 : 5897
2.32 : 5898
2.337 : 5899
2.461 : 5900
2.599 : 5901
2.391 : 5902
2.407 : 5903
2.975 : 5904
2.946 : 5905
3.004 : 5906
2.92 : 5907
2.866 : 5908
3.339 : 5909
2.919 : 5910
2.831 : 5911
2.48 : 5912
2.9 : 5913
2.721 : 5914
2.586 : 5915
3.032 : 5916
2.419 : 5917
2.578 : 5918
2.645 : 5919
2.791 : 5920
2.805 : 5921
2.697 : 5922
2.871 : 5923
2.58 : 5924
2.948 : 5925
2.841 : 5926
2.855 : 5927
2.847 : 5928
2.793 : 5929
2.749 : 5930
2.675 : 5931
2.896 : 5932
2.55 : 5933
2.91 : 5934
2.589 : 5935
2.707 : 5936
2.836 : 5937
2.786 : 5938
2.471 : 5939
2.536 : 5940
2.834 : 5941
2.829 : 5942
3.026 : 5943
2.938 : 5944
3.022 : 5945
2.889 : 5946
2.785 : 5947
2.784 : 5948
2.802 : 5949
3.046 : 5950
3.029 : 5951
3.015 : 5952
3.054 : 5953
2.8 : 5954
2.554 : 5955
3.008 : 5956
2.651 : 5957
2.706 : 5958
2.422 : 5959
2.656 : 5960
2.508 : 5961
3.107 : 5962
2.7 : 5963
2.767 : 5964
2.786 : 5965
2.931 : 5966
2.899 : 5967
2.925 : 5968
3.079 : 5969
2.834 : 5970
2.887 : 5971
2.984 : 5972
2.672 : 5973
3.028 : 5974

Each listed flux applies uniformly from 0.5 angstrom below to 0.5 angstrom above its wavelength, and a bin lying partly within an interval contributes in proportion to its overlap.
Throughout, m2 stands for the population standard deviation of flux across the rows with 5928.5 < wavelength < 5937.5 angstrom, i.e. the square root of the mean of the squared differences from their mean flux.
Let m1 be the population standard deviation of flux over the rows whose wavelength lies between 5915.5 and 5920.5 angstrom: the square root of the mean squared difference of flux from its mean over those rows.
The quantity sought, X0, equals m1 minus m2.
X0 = 0.088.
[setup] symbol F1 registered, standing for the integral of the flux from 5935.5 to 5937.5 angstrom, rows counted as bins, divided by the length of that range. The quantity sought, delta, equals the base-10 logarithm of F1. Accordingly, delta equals 0.443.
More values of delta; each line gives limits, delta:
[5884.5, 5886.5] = 0.382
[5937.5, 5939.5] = 0.420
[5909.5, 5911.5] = 0.459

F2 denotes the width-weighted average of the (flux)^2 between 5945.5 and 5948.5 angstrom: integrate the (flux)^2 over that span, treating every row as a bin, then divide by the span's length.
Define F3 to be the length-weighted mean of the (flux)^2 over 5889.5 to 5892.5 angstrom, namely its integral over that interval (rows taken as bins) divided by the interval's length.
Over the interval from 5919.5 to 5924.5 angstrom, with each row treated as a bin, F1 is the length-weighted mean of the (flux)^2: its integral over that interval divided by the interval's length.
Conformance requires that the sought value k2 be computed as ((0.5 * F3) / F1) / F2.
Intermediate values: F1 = 7.6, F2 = 8.0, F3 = 4.4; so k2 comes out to 0.037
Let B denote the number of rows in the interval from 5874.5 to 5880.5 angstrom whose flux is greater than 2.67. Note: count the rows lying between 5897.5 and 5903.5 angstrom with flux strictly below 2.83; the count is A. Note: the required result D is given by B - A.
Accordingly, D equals -1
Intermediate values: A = 6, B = 5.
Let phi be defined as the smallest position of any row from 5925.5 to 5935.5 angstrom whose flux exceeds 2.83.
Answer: 5926 angstrom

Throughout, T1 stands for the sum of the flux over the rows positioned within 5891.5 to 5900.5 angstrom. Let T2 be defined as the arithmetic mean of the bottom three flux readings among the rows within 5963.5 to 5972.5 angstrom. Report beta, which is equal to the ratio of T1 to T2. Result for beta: 6.9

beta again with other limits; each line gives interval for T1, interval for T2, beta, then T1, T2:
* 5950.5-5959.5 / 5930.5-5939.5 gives 9.9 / 25.2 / 2.54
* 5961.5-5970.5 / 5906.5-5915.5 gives 10.0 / 26.0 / 2.60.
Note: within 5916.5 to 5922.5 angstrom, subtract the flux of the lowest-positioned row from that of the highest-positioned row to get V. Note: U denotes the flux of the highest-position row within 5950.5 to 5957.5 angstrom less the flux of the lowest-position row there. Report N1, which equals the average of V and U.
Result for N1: -0.05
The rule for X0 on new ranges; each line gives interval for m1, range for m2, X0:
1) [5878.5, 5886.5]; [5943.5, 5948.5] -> 0.077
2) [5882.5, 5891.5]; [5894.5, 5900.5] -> 0.059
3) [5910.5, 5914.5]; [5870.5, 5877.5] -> -0.024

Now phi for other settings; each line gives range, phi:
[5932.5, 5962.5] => 5934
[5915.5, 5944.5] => 5916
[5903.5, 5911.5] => 5904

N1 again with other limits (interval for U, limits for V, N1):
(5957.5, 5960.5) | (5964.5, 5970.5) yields 0.00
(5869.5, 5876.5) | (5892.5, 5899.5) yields 0.44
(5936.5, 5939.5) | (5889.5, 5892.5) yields -0.06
